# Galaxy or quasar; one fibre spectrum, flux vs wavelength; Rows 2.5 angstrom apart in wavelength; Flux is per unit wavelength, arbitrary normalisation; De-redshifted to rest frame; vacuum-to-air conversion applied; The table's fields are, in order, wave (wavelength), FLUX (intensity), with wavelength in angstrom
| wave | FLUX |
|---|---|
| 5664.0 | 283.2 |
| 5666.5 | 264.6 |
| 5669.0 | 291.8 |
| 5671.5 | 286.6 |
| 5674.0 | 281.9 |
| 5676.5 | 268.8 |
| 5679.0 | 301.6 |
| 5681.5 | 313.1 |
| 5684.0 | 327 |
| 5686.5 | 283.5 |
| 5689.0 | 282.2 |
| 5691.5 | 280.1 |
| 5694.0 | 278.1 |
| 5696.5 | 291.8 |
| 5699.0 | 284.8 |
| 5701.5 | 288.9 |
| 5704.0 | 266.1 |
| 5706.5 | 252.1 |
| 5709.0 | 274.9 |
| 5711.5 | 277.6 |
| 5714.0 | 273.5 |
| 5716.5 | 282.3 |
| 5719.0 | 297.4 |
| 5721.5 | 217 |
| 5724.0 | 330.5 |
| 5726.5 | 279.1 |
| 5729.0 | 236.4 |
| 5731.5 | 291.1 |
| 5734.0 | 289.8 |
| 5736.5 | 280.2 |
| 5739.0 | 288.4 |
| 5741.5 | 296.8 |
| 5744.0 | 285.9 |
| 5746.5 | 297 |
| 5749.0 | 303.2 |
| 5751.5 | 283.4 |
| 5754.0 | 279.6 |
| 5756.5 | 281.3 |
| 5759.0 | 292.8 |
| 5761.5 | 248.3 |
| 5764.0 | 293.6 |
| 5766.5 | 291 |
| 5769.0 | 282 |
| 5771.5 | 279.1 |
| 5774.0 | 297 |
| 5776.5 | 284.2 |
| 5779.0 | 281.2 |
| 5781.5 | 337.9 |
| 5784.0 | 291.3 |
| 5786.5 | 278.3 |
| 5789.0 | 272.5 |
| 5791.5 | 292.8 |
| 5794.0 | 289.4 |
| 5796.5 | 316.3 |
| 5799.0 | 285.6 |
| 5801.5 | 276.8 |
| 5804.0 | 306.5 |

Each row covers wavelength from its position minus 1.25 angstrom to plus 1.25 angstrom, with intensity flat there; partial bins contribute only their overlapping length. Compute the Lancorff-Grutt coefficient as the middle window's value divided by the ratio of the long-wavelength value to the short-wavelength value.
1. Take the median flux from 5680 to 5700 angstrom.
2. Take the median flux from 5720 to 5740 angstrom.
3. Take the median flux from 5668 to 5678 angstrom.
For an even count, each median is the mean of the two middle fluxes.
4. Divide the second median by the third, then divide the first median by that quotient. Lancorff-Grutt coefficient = 284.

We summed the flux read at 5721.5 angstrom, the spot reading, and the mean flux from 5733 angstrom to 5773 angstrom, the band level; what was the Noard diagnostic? 503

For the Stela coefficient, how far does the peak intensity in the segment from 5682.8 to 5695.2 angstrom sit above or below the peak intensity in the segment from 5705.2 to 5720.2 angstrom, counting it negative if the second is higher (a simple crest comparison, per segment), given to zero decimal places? 30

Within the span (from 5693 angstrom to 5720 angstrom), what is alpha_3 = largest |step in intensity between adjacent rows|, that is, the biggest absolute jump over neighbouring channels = 23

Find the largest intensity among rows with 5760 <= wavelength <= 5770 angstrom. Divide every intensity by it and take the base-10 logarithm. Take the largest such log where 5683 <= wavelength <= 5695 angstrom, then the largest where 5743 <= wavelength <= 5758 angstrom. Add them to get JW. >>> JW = 0.061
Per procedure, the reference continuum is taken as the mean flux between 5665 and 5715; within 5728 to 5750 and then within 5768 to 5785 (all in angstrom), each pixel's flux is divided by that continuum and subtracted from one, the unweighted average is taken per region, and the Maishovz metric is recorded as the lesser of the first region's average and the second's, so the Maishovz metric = -0.035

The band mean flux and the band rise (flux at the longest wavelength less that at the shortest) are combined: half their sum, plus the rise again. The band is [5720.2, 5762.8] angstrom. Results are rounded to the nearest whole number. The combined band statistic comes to 188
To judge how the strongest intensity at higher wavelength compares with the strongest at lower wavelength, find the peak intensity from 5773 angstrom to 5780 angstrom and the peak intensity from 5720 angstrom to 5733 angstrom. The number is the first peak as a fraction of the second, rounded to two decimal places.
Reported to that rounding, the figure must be 0.90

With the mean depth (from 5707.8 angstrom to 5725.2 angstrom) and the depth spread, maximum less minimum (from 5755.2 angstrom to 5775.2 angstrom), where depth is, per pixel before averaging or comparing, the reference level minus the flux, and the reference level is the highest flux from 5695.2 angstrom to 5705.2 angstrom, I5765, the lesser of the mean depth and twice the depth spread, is 13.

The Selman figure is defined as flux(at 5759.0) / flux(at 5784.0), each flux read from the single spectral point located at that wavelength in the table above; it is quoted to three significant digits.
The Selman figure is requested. 1.01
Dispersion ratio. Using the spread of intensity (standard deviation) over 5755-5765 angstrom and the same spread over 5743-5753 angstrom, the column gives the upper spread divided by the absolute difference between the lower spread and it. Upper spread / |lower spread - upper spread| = 1.8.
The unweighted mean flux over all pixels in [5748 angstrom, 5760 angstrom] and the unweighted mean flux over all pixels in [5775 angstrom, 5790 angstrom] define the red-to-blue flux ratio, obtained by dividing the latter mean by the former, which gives 1.01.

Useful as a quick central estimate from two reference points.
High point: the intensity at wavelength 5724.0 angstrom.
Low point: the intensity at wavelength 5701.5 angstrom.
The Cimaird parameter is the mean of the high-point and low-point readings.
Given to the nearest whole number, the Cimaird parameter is 310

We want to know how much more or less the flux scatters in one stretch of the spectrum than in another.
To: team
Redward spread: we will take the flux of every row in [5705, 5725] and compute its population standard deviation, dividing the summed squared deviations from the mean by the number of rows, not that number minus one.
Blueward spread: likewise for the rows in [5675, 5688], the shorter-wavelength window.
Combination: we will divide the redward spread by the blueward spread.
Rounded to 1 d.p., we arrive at 1.5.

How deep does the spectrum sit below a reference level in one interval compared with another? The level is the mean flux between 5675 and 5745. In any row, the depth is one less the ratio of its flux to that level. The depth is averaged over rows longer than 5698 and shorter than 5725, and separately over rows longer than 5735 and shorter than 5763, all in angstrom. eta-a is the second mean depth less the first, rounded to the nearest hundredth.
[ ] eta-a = -0.03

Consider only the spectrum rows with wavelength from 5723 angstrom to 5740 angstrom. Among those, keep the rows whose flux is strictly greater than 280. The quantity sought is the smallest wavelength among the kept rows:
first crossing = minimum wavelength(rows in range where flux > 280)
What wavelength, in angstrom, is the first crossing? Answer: 5724.0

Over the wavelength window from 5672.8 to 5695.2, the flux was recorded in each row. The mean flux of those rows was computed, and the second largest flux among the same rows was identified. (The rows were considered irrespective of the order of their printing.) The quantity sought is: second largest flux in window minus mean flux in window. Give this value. 22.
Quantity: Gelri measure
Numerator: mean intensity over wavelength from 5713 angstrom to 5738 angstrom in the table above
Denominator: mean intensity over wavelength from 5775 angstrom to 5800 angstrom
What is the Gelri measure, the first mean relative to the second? 0.948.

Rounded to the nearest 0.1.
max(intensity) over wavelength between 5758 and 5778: 297.0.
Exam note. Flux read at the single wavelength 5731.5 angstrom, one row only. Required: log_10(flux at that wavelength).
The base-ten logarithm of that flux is 2.46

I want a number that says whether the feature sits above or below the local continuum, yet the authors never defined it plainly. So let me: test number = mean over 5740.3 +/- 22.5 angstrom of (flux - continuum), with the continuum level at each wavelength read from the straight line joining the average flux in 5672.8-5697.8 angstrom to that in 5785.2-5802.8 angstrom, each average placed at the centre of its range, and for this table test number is -7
